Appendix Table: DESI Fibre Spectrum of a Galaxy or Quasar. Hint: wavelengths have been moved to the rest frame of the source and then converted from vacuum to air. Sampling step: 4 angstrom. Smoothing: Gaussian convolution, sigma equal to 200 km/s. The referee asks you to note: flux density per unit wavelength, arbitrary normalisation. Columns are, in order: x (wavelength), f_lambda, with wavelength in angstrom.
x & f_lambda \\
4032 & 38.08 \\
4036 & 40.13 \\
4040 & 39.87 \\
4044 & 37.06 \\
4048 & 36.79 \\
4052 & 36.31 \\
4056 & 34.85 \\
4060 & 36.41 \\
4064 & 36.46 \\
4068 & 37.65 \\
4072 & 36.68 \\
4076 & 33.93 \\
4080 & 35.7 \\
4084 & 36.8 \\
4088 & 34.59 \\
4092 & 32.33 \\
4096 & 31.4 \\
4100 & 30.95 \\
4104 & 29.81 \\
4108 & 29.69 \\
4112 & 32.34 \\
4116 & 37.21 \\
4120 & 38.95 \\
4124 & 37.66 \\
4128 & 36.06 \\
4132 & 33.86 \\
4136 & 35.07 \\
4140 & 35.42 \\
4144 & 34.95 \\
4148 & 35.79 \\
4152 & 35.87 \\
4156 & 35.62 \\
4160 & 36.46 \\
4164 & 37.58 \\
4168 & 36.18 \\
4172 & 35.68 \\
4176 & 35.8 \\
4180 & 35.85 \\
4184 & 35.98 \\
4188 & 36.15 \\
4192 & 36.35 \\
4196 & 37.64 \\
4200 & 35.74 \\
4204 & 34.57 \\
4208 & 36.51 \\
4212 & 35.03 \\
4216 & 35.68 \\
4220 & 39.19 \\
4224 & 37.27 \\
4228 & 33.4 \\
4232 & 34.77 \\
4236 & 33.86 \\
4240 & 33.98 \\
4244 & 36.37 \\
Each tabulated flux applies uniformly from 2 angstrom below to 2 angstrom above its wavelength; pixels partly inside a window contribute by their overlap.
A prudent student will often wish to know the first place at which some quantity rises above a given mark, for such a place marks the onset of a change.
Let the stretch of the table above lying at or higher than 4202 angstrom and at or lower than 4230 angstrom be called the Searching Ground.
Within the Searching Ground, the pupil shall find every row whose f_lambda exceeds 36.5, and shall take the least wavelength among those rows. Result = 4208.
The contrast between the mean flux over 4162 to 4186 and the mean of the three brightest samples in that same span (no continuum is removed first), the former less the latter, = -0.40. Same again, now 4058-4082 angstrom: -0.79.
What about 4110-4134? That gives -1.93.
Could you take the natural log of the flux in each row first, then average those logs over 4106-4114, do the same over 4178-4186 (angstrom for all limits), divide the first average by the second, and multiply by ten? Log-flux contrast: 9.6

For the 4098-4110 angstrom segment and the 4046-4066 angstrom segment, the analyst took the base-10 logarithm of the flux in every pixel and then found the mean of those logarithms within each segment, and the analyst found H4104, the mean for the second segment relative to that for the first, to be 1.05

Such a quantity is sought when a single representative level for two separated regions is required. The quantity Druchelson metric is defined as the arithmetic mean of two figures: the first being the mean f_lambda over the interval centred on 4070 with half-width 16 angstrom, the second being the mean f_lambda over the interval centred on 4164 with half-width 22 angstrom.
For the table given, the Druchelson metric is 36.0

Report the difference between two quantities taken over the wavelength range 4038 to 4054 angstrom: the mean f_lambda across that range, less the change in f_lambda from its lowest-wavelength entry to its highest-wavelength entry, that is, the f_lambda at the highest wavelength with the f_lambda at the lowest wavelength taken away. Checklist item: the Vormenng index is 41.1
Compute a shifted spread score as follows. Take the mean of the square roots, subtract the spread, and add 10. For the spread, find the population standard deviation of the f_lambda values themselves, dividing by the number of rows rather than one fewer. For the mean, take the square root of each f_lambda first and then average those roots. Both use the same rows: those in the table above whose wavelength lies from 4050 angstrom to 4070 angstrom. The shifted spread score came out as 15.1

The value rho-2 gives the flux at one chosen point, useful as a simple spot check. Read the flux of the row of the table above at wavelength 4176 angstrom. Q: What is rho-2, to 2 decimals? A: 35.80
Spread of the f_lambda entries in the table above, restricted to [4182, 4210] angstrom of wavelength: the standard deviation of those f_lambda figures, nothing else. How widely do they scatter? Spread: 0.9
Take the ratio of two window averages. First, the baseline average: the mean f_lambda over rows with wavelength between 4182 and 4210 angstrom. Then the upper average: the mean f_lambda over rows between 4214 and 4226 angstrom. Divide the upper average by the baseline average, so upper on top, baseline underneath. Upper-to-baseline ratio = 1.03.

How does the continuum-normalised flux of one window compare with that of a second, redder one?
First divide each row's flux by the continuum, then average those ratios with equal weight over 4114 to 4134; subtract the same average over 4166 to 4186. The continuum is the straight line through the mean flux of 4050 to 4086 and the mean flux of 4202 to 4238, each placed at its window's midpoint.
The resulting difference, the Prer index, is 0.02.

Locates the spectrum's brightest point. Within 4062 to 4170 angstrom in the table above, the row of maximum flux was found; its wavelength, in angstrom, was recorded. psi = 4120 angstrom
